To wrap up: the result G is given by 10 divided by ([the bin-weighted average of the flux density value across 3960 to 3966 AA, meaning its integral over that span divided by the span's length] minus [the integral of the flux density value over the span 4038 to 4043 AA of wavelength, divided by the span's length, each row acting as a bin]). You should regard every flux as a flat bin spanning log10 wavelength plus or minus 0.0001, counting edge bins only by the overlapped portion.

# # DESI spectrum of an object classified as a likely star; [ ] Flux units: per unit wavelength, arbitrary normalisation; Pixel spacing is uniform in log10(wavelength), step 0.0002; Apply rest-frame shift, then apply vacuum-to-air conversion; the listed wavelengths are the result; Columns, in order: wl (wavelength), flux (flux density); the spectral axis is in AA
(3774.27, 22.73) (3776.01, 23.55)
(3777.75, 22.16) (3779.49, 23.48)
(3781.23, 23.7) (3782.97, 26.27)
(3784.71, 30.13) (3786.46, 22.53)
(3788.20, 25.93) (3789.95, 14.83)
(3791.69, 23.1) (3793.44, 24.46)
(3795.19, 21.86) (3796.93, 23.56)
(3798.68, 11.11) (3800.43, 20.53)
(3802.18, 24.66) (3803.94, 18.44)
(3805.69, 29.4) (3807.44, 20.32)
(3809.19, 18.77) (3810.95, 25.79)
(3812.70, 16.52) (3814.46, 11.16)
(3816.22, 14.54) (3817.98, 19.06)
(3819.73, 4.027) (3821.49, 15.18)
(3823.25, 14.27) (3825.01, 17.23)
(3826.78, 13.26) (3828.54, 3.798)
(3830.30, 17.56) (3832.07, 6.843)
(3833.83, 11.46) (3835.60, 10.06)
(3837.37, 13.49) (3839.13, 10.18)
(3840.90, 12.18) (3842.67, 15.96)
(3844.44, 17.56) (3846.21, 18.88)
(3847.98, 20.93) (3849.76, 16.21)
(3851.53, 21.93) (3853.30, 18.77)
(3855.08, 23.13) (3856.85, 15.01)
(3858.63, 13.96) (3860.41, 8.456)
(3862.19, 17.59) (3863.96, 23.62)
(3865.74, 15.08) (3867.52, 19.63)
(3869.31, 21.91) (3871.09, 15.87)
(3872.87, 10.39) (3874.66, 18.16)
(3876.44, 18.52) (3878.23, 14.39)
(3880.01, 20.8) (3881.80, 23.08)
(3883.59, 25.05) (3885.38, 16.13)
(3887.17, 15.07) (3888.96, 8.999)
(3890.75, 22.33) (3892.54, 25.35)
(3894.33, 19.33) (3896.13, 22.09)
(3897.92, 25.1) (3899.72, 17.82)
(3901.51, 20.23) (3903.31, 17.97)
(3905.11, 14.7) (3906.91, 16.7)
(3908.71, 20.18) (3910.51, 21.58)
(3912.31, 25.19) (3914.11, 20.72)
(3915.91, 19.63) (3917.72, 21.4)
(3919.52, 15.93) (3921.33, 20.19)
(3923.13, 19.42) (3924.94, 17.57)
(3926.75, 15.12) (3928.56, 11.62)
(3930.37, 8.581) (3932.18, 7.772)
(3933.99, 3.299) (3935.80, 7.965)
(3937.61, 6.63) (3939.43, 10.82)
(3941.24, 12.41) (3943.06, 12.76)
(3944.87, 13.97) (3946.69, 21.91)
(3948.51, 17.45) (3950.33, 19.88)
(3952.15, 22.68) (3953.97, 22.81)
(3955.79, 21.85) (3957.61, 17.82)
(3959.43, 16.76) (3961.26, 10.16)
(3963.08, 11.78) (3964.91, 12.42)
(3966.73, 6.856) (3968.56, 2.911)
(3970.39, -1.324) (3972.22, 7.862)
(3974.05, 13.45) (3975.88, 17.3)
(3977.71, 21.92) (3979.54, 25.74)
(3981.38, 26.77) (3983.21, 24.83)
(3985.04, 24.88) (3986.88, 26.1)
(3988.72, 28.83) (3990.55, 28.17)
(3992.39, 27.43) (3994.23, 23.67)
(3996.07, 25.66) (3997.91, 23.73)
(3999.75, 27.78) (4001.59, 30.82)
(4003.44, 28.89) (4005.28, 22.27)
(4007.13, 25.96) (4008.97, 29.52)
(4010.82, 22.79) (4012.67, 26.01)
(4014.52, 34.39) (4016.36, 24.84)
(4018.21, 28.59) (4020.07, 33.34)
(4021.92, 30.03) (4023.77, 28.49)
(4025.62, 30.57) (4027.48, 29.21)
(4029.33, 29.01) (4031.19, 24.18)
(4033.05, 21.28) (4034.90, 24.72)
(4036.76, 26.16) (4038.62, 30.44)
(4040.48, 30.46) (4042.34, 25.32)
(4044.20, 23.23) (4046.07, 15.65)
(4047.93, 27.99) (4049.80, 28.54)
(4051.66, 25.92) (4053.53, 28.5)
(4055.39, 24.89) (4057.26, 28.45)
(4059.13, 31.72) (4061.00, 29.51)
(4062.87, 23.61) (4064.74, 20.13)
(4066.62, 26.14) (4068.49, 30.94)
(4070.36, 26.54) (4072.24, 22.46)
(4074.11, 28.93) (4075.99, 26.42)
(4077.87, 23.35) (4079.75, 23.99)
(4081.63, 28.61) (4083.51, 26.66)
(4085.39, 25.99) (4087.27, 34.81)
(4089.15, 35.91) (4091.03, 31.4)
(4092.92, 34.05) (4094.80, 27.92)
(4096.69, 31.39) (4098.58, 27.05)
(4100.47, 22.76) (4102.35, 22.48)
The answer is -0.6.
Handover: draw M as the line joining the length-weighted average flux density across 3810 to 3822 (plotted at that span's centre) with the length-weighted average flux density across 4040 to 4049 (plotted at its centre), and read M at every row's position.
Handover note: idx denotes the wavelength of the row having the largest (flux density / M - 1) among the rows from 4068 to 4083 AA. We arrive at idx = 4068.49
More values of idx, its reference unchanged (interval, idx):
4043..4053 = 4049.80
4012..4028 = 4014.52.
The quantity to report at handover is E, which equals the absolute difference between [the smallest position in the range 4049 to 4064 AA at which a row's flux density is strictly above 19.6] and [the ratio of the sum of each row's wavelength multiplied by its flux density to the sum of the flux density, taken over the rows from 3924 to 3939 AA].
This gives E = 120.1 AA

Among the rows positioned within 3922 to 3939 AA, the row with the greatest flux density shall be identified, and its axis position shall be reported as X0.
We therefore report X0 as 3923.13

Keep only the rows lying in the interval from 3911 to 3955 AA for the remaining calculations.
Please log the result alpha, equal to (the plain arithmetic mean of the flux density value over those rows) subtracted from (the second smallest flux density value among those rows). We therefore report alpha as -9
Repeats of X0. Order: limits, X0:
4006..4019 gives 4014.52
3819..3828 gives 3825.01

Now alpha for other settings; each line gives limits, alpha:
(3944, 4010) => -17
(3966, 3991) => -15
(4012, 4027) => -4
